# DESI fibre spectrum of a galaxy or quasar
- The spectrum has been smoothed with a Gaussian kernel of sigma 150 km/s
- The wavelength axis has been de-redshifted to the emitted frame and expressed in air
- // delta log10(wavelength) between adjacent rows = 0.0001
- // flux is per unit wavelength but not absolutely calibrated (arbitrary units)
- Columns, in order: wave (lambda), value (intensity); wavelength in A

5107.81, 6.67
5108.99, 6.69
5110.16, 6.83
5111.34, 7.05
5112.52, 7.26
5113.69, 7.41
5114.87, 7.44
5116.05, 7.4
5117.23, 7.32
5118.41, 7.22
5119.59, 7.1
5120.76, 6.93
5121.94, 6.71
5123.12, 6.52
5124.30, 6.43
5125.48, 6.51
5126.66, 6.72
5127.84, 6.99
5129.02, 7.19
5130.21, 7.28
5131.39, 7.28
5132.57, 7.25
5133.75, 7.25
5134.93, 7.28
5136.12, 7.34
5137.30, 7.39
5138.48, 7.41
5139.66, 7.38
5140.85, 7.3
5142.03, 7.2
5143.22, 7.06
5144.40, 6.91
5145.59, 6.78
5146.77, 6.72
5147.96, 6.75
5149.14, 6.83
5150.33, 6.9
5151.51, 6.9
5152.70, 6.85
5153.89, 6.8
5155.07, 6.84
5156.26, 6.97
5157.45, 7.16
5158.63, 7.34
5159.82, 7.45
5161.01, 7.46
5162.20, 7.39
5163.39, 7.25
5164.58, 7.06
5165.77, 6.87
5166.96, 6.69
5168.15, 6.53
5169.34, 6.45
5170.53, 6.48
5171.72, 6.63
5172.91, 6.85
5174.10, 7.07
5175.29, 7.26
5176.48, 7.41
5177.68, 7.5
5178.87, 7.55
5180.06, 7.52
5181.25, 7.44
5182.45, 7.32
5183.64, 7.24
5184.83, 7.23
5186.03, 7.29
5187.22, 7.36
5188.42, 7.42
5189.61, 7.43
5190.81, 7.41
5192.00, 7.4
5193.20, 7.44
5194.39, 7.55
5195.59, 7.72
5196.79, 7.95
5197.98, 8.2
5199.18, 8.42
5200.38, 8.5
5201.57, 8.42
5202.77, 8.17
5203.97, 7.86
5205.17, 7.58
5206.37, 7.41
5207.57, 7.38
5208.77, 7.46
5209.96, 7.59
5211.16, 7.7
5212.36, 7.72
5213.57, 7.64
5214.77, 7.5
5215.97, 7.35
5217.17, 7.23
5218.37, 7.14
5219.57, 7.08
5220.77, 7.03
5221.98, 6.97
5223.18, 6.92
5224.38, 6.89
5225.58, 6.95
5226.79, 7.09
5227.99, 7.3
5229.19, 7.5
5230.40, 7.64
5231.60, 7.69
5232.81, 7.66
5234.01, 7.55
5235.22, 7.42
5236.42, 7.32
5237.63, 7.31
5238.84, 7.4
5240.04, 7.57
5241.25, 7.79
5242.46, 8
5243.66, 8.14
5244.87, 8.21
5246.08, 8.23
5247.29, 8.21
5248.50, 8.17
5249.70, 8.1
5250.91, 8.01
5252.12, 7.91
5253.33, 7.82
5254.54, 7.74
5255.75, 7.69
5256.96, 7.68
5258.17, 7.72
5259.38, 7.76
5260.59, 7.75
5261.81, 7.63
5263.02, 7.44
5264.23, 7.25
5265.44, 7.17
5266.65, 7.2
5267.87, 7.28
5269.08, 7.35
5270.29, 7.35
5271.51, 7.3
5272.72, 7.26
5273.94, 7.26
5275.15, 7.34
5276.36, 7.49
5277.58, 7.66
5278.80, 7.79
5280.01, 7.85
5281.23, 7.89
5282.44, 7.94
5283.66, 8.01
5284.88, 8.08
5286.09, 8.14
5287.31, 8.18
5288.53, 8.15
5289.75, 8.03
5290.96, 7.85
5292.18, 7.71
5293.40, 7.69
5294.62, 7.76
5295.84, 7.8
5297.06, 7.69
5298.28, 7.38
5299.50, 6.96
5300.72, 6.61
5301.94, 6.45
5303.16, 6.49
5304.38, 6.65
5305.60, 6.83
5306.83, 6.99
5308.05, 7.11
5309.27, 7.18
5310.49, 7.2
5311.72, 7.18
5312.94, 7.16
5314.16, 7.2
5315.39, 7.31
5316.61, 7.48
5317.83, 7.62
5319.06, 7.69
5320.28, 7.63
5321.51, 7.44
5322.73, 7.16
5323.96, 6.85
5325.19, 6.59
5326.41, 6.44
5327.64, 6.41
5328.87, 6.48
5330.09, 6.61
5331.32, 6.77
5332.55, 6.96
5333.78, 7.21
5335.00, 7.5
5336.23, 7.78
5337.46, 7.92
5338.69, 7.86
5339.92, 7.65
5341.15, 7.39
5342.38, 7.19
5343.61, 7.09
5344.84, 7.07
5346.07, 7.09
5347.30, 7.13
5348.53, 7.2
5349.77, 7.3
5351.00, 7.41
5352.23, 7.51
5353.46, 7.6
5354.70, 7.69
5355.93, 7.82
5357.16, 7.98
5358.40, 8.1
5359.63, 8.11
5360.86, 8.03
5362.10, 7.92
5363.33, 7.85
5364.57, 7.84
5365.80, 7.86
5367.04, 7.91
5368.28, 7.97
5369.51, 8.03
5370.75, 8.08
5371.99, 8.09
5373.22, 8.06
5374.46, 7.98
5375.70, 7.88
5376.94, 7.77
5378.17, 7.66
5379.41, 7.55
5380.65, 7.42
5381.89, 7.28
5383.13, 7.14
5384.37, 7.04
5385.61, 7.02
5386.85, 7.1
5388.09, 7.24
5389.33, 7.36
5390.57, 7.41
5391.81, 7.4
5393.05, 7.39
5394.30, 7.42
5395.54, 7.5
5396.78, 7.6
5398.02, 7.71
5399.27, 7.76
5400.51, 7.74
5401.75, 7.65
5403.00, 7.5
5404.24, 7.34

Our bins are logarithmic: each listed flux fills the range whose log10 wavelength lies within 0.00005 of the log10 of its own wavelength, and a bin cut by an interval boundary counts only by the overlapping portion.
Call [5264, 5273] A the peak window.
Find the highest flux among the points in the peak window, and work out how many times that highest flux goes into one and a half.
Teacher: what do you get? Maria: 0.204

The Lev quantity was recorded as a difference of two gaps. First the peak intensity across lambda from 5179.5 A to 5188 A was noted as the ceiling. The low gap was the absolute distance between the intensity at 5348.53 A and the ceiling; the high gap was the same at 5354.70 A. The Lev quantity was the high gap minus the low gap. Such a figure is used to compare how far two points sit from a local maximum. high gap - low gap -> -0.15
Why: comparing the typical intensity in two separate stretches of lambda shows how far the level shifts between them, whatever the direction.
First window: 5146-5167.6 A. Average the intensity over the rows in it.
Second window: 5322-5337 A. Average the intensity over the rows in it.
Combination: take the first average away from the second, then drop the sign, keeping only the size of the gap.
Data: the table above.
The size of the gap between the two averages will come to 0.1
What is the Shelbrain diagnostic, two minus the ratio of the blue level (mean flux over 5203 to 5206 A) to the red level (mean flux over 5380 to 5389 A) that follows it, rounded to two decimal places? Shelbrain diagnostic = 0.92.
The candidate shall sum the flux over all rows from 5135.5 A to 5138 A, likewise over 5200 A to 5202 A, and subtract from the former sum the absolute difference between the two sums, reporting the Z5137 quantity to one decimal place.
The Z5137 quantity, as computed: 12.5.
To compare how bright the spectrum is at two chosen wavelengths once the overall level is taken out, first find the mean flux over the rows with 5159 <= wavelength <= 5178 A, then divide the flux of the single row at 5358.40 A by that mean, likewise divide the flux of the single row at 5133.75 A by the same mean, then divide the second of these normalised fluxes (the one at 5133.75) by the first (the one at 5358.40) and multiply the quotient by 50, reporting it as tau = 45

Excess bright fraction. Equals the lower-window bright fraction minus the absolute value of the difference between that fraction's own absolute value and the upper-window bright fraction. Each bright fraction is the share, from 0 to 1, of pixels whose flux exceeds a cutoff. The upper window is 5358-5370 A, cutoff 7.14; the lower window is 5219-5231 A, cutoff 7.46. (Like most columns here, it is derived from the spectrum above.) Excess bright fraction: -0.6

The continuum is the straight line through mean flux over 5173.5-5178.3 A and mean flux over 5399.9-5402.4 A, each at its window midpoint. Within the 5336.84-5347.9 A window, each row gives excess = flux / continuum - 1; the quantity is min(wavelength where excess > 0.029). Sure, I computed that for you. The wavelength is 5337.46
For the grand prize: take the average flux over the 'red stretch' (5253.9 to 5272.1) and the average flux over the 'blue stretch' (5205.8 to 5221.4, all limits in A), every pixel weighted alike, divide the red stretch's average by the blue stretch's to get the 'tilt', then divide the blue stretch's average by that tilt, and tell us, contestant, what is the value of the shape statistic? 7.3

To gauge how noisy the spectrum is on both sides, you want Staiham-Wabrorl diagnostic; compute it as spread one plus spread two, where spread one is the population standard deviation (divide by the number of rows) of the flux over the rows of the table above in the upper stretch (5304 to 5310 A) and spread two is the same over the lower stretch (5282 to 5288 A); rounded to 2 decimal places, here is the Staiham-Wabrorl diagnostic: 0.28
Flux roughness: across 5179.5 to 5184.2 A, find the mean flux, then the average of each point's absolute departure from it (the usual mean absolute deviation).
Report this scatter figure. 0.10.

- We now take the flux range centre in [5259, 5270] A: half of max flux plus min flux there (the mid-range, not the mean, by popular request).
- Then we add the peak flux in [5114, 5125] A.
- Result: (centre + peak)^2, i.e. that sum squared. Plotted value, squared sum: 222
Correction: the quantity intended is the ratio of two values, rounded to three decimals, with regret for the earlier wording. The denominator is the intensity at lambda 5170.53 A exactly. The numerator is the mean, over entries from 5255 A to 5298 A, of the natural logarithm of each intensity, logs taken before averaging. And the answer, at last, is 0.314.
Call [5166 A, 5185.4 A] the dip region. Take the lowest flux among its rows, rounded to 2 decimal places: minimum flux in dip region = 6.45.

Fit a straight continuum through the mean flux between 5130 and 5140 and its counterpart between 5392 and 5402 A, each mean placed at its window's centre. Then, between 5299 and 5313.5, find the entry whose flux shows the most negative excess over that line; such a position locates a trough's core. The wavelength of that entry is 5301.94 A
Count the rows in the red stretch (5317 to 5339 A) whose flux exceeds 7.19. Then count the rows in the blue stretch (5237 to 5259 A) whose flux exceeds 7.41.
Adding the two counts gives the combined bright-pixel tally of 25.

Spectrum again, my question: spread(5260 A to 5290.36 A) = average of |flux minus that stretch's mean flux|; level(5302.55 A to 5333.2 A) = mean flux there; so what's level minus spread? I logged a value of 6.71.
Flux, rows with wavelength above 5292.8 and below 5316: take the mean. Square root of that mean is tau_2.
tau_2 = 2.67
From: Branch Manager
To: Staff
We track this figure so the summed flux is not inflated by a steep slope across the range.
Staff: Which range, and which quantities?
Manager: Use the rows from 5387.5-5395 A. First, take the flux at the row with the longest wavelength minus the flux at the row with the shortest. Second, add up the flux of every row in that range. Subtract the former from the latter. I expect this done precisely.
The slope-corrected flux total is 44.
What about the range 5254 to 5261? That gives 46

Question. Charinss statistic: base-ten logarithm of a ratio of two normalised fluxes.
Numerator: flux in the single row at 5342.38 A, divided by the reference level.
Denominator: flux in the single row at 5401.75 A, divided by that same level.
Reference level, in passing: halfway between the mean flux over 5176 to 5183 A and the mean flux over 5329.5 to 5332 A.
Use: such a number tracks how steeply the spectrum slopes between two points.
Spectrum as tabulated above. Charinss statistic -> -0.03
